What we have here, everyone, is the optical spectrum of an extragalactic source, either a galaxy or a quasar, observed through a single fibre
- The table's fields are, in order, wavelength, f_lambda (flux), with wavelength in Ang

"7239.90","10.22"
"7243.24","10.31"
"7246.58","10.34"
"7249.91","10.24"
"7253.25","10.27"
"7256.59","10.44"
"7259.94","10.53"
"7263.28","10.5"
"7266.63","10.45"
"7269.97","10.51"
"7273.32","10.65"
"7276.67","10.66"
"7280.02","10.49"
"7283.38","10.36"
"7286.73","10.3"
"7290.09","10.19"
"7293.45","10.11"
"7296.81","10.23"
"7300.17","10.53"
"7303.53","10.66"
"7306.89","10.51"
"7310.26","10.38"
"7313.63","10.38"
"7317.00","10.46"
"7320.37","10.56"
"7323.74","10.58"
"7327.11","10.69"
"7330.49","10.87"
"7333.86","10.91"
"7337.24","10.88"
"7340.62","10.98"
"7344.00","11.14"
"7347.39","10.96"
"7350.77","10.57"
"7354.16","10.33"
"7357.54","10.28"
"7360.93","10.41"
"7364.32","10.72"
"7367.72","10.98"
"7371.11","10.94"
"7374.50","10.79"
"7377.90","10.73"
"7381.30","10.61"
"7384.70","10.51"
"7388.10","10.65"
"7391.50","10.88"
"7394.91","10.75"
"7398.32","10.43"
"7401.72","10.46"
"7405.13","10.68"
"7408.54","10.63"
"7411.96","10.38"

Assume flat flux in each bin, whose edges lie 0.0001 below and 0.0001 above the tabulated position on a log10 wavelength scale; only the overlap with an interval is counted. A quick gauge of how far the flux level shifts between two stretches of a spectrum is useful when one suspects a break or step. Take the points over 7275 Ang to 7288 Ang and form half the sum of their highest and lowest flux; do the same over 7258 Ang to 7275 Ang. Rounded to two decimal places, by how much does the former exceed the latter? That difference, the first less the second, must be -0.07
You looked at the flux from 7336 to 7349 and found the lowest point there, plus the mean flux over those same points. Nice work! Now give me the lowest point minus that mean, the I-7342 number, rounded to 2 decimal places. -0.11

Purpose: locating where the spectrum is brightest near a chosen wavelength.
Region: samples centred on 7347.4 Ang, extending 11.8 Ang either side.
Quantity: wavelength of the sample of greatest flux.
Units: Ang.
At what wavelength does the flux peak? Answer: 7344.00 Ang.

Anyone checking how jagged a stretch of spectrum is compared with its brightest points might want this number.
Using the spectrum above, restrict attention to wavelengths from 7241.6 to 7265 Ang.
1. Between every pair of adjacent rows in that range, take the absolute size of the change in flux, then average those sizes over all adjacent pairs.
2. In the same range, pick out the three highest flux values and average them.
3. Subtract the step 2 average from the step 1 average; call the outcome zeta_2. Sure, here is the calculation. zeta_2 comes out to -10.4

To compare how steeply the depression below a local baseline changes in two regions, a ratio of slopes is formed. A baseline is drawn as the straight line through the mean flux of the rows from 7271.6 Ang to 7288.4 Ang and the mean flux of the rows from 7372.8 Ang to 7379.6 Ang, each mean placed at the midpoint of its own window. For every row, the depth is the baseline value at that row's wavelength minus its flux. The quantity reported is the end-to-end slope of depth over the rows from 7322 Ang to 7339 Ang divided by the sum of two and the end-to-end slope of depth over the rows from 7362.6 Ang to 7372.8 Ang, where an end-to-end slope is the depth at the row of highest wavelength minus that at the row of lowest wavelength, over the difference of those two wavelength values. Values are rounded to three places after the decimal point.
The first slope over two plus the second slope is -0.010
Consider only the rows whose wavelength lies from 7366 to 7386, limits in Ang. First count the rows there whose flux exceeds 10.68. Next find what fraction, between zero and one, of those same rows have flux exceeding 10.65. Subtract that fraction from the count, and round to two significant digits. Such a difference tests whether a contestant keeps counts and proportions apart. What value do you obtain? 3.3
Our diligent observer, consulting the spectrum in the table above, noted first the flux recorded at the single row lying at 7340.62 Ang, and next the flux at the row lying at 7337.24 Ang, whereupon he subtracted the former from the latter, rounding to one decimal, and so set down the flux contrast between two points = -0.1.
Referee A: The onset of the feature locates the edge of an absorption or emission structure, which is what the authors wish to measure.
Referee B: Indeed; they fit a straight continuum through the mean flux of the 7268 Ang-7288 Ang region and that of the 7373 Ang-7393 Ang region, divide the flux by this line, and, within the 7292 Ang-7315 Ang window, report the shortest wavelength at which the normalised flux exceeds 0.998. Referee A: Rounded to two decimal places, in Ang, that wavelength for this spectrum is 7300.17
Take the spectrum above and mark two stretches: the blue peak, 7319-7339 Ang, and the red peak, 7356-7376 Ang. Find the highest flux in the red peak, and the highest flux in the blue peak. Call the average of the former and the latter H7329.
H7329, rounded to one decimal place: 10.9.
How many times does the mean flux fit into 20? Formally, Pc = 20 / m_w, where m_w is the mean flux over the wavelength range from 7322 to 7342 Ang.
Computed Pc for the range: 1.849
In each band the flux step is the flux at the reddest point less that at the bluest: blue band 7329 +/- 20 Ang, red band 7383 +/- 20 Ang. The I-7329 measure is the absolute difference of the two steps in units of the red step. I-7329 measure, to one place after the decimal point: -3.2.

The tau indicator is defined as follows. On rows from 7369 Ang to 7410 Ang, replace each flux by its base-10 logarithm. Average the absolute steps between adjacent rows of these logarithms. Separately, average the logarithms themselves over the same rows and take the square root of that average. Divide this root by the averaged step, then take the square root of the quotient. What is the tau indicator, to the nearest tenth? 13.3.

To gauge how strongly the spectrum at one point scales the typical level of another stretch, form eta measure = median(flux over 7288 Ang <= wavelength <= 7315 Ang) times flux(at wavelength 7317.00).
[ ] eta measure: 109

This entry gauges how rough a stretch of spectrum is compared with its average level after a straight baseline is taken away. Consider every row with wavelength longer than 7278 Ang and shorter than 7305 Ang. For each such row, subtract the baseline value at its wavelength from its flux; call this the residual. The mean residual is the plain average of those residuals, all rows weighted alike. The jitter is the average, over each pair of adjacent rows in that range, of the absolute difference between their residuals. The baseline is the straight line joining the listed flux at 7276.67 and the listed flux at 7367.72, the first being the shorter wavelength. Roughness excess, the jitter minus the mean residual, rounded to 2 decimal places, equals 0.49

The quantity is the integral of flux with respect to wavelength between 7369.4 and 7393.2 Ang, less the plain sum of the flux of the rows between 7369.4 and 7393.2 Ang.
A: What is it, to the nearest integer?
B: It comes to 180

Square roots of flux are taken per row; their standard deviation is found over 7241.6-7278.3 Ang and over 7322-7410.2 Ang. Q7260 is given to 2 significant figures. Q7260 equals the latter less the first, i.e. 0.012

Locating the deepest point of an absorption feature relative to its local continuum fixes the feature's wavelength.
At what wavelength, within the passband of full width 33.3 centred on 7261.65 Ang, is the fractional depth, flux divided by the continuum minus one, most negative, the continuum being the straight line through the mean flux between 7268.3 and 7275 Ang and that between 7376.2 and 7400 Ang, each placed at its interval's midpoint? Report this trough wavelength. 7249.91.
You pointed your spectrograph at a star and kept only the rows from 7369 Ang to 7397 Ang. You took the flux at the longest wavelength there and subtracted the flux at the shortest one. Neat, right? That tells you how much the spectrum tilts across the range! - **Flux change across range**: -0.19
